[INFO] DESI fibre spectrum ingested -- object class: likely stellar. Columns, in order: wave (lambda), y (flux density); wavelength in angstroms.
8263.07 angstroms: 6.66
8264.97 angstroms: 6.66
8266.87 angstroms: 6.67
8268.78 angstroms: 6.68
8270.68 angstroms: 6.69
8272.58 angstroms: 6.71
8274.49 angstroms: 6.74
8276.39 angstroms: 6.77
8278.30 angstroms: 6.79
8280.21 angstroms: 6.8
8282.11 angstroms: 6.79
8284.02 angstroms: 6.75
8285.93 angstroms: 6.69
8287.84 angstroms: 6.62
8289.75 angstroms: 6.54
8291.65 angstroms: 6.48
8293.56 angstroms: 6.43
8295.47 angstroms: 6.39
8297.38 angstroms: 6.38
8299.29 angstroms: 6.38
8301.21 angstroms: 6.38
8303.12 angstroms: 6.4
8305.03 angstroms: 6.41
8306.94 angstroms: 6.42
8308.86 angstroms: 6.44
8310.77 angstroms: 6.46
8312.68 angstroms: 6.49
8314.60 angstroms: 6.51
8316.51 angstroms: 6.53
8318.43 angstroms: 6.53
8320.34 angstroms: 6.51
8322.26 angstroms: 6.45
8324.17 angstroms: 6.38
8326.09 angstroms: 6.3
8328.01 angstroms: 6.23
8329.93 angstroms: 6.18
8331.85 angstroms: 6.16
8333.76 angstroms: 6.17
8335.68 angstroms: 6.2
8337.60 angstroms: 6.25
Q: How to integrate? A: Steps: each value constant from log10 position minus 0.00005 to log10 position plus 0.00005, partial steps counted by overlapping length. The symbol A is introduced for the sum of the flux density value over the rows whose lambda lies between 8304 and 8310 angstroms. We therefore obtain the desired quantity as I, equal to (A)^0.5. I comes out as 4.39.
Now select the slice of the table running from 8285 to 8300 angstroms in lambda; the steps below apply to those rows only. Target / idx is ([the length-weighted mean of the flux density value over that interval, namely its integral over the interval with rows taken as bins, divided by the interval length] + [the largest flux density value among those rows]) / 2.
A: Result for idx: 6.59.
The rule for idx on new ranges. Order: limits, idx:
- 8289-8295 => 6.51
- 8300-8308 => 6.41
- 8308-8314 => 6.48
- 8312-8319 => 6.52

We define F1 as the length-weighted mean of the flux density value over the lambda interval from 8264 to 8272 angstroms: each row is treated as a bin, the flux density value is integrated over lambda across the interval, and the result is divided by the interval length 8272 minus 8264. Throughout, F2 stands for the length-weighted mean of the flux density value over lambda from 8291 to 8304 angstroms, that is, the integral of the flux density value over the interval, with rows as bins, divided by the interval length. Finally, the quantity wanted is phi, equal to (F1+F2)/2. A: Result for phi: 6.54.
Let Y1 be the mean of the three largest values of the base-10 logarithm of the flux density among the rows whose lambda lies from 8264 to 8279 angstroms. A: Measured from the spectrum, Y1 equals 0.830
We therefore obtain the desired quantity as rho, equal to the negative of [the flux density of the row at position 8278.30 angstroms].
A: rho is -6.79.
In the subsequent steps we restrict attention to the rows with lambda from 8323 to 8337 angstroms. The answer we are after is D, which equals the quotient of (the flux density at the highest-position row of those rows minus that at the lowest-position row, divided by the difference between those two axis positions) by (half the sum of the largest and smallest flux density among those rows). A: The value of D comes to -0.0025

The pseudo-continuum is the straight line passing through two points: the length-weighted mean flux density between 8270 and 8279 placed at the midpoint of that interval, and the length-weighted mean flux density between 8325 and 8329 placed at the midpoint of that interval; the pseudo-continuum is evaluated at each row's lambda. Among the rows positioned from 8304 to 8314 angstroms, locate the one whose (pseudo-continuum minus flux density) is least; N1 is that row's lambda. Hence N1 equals 8312.68 angstroms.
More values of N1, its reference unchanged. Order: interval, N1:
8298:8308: 8306.94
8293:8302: 8301.21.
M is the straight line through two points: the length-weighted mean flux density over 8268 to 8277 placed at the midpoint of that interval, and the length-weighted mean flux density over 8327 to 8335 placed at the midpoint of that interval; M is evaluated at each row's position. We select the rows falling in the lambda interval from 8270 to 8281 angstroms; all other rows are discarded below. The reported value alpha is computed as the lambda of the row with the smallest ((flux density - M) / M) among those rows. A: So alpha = 8270.68 angstroms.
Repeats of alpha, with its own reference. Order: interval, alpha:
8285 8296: 8295.47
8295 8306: 8295.47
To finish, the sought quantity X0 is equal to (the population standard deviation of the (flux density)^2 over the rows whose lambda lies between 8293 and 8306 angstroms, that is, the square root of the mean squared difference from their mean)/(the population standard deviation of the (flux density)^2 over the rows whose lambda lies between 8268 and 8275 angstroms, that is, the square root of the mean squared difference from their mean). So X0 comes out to 0.7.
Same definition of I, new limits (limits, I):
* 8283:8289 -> 4.48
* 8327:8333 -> 4.31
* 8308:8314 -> 4.40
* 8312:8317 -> 4.42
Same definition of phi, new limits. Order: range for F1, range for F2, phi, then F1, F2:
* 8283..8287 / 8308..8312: 6.59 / 6.71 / 6.46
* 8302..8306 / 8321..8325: 6.42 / 6.41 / 6.43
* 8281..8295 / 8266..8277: 6.66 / 6.61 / 6.71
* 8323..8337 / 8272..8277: 6.49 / 6.24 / 6.74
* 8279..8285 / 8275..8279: 6.78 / 6.78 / 6.78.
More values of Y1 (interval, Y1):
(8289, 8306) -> 0.812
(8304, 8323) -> 0.814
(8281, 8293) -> 0.829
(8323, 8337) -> 0.800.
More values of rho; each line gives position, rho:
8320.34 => -6.51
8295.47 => -6.39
